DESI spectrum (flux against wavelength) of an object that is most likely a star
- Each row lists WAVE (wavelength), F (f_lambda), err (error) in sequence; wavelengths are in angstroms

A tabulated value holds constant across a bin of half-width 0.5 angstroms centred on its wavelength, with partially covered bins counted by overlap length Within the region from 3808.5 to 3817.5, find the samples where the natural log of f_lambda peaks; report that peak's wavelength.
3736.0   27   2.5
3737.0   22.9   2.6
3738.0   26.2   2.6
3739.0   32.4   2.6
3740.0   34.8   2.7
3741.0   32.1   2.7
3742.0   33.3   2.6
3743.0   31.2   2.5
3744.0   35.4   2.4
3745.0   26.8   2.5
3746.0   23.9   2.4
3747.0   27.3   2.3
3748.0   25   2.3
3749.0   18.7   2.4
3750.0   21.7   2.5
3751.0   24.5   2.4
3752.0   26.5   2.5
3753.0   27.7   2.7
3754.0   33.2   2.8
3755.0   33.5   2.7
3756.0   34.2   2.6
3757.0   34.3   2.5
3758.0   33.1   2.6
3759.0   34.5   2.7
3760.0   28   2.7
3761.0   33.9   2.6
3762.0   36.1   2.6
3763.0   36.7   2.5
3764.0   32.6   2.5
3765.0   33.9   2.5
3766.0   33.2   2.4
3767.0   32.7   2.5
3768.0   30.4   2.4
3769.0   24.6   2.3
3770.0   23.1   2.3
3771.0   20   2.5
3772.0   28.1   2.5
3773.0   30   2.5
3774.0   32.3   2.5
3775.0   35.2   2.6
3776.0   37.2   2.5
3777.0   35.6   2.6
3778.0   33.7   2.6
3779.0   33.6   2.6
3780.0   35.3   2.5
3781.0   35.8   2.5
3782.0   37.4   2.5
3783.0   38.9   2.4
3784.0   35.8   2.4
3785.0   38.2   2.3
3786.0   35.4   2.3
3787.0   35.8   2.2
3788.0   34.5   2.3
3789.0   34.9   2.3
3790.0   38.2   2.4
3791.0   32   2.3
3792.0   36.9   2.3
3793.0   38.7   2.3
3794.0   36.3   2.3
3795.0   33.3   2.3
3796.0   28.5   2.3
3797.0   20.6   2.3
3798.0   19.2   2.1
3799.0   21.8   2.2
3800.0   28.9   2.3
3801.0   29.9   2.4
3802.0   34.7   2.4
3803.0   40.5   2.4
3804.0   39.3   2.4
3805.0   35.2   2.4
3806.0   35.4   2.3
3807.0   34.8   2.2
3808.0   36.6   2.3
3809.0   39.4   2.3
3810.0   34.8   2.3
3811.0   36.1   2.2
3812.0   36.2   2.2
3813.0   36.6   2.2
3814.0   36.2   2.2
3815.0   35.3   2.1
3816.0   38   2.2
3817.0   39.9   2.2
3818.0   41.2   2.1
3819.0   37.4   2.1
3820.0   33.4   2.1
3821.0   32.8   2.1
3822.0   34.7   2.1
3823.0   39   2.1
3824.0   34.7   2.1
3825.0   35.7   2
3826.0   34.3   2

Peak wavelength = 3817.0 angstroms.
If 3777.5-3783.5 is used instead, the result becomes 3783.0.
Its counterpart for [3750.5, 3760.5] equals 3759.0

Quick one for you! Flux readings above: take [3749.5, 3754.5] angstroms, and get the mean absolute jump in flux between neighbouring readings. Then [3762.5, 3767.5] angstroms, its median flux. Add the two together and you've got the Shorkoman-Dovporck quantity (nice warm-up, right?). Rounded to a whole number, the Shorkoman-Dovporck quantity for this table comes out 36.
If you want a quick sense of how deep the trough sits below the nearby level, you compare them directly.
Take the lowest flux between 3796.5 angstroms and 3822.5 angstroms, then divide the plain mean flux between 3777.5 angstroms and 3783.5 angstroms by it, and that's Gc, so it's 1.9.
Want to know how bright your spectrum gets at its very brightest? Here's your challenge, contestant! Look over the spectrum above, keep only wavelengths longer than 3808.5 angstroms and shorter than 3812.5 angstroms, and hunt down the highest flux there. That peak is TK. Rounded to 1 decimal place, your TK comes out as 39.4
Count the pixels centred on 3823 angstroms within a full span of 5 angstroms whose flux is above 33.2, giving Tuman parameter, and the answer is 4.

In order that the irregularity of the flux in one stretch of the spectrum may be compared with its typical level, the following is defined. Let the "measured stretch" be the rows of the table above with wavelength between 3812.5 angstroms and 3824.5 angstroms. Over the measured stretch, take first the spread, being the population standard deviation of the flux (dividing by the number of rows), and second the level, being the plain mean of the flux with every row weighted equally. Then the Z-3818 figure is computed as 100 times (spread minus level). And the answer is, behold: -3411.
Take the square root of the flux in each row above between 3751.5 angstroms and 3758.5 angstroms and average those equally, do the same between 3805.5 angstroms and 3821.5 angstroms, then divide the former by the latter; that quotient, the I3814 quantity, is 0.932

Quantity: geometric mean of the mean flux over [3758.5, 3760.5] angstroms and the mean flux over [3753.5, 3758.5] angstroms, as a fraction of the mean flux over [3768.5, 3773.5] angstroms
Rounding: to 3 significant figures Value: 1.29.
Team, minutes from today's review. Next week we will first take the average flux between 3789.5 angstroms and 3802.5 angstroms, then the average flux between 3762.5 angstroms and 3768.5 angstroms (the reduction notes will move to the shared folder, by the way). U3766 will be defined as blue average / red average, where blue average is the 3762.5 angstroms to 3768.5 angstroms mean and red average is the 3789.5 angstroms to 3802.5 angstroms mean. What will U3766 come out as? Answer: 1.08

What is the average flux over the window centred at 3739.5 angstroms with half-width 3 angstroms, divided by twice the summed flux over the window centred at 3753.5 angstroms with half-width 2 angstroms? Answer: 0.125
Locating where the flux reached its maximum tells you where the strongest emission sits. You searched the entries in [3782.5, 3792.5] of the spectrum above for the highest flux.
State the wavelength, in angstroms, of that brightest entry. 3783.0 angstroms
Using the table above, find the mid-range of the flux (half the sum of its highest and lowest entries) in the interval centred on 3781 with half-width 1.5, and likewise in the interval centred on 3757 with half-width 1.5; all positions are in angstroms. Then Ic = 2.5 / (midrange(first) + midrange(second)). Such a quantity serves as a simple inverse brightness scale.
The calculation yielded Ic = 0.036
